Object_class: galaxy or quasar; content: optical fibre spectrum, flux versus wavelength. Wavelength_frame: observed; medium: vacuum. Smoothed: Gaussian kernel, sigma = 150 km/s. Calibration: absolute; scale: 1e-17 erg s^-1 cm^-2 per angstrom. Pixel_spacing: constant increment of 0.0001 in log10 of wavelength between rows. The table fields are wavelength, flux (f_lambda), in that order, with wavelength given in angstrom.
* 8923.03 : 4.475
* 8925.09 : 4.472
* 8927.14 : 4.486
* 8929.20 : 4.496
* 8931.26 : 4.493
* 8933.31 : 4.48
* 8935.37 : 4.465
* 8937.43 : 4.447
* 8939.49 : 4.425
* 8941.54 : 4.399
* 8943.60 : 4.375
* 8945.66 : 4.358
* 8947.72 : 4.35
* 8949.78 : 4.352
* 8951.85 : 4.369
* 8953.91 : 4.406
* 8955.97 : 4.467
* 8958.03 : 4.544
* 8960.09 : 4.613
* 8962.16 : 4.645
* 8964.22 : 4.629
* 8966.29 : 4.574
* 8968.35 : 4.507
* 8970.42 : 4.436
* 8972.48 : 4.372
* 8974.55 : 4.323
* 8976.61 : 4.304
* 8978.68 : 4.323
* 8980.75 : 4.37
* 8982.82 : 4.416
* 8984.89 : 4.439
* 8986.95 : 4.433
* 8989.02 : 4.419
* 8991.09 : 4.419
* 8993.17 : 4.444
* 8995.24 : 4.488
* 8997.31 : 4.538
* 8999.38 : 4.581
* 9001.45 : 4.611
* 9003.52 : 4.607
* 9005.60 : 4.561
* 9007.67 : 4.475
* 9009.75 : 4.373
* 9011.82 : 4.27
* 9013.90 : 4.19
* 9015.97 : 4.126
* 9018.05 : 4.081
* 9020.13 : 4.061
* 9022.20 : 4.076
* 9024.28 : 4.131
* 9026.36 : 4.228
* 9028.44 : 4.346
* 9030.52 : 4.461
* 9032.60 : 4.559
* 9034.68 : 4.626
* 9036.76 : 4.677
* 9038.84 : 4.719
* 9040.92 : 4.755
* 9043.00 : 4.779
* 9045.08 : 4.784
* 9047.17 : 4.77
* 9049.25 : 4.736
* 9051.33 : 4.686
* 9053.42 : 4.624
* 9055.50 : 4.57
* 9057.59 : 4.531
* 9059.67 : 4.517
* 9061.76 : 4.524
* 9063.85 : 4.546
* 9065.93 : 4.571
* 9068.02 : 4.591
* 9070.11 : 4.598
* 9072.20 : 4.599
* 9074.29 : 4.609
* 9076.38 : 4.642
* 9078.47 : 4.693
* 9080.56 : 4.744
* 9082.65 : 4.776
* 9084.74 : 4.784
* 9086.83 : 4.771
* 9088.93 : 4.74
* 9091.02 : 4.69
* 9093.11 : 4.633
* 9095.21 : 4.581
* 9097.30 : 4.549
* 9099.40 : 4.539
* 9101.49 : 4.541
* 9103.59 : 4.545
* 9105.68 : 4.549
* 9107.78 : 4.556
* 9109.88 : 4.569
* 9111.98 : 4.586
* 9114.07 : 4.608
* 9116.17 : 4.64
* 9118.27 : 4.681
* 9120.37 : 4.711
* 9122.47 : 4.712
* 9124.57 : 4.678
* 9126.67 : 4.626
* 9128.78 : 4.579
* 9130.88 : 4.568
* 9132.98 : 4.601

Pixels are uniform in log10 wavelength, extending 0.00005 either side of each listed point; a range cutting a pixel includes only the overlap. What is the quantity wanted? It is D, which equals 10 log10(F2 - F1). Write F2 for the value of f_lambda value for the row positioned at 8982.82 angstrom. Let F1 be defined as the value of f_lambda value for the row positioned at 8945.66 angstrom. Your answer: -12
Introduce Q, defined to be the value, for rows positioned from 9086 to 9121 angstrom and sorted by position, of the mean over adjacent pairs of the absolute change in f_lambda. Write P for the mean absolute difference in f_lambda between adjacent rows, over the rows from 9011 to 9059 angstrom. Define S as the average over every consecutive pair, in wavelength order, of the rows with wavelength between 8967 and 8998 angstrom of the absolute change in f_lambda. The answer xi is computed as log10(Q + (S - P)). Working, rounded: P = 0.054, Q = 0.025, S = 0.034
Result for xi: -2.26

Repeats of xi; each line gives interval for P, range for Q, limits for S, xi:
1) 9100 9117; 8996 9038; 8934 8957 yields -1.13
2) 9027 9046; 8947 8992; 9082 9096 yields -1.74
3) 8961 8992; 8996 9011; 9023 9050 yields -1.13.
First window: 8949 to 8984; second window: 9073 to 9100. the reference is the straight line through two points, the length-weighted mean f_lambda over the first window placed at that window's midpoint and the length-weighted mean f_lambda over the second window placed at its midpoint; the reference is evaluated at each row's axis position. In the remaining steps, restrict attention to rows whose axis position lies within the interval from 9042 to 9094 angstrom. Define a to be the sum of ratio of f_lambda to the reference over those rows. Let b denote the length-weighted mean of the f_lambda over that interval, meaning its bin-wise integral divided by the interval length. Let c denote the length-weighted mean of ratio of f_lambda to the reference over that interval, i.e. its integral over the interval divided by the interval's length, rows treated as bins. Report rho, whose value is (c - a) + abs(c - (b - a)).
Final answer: -2.65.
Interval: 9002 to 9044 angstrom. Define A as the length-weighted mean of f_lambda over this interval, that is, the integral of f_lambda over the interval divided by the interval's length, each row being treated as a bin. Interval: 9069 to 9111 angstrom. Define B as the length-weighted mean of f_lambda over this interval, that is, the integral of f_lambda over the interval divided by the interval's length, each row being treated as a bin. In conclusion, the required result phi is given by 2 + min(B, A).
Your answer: 6.41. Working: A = 4.41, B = 4.63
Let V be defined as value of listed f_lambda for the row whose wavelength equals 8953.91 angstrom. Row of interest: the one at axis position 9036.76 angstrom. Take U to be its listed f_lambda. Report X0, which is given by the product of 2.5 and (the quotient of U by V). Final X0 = 2.65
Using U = 4.677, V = 4.406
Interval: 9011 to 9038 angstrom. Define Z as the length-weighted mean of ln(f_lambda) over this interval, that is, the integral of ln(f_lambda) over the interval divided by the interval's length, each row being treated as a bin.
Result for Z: 1.46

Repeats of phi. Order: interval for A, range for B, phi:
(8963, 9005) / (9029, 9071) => 6.46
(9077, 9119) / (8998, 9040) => 6.39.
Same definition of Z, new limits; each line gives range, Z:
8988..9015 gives 1.49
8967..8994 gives 1.48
